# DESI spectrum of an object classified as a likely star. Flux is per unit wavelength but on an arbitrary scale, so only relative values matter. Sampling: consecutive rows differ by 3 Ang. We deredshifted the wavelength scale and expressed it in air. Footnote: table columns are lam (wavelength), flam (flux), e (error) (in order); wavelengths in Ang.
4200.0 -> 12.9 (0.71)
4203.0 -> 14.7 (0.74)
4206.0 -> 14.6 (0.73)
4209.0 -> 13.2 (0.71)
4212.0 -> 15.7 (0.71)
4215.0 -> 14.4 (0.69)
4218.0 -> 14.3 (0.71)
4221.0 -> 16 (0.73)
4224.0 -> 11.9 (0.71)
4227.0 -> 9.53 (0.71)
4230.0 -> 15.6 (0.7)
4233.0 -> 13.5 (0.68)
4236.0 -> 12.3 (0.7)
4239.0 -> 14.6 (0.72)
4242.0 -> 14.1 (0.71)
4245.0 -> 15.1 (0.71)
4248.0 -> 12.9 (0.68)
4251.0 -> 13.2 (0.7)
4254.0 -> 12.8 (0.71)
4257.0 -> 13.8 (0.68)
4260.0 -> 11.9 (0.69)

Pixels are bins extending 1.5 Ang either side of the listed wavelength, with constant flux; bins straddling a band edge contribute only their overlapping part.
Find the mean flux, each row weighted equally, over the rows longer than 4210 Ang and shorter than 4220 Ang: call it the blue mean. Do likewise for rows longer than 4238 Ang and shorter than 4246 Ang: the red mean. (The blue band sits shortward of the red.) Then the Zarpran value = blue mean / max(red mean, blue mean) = 1.00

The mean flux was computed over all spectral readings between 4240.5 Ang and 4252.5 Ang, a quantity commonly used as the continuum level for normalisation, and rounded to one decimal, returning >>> 13.8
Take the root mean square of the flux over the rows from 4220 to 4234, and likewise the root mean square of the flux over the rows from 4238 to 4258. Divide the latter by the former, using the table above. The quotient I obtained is 1.021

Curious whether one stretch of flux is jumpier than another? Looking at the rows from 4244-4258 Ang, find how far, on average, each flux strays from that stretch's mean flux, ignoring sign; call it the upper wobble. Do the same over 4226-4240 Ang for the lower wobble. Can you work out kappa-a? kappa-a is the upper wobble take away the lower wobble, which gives -1.04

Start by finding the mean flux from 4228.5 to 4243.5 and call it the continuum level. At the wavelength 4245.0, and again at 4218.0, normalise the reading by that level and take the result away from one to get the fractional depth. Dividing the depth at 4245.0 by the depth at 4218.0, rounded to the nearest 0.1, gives 3.9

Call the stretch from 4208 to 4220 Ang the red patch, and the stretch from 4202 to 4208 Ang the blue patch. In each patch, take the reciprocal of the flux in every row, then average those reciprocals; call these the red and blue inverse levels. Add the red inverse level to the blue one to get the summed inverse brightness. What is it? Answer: 0.138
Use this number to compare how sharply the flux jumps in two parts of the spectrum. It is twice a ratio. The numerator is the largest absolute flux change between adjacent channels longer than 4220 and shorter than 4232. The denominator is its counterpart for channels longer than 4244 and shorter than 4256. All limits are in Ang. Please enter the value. 5.52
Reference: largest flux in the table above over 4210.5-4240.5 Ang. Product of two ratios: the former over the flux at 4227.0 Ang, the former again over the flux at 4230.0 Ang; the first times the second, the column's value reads 1.7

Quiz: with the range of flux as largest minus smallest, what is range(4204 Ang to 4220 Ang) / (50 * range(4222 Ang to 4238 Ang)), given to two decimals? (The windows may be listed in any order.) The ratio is 0.01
